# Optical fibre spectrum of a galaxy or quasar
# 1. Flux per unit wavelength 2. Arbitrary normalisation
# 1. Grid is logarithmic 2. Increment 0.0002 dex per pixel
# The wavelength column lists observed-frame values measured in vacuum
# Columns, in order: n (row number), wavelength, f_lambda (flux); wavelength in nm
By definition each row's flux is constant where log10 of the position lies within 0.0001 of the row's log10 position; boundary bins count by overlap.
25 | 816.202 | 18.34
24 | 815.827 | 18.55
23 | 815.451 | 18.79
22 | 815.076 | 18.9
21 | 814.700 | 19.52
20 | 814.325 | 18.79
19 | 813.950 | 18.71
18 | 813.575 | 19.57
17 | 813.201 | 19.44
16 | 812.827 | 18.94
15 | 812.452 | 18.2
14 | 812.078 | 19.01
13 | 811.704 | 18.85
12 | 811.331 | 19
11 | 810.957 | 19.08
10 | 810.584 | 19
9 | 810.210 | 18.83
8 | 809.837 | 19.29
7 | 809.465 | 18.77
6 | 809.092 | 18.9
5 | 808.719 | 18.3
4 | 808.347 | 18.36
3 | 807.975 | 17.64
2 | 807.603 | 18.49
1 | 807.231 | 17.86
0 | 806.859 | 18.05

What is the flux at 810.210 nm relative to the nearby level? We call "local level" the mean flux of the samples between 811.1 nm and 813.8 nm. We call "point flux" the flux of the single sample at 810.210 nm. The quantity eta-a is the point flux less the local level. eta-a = -0.17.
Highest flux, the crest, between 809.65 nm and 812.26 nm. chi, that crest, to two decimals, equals 19.29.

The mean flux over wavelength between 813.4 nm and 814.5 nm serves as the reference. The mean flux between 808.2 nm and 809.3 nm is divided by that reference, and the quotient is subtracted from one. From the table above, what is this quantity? 0.026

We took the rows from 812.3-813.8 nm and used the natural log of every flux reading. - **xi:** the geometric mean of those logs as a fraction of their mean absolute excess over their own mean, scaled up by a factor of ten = 1195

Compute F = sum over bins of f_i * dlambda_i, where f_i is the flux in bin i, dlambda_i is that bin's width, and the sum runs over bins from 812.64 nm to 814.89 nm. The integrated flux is 43.1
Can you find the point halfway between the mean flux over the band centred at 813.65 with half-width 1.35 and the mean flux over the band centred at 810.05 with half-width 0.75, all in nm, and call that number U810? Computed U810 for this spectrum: 19.0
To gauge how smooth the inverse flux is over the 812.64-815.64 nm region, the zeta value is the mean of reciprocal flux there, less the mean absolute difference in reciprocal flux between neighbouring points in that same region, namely 0.0512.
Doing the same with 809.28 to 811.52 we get 0.0519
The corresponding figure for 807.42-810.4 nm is 0.0525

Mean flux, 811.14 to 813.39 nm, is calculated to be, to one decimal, 18.9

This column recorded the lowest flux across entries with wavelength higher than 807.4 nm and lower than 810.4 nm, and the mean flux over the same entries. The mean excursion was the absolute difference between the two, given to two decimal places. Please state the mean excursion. 0.93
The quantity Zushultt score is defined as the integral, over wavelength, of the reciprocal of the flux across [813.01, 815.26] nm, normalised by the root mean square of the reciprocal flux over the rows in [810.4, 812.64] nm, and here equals 2.21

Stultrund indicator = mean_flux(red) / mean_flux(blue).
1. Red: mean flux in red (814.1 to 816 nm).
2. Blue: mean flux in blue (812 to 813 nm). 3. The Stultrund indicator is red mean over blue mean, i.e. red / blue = 1.01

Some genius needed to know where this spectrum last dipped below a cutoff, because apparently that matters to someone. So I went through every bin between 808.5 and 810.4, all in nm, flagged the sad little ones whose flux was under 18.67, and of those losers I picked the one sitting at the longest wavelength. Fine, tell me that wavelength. 808.719 nm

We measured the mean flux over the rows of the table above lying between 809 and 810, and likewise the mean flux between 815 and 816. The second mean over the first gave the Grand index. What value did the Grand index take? 0.99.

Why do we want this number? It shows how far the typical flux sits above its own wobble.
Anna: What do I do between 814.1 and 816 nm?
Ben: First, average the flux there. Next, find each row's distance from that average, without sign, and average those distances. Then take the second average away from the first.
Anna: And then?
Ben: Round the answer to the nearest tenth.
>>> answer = 18.7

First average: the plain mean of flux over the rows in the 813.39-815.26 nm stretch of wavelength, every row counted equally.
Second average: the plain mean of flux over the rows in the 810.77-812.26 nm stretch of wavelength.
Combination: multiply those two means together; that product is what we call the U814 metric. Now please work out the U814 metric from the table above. 363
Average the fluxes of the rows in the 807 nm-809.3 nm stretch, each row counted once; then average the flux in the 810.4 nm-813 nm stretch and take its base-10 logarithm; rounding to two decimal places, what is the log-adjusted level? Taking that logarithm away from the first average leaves 16.98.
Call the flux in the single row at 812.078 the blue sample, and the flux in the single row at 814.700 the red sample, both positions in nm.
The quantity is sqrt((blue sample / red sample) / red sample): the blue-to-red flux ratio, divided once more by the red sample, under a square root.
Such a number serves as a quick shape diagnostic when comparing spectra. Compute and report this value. 0.223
